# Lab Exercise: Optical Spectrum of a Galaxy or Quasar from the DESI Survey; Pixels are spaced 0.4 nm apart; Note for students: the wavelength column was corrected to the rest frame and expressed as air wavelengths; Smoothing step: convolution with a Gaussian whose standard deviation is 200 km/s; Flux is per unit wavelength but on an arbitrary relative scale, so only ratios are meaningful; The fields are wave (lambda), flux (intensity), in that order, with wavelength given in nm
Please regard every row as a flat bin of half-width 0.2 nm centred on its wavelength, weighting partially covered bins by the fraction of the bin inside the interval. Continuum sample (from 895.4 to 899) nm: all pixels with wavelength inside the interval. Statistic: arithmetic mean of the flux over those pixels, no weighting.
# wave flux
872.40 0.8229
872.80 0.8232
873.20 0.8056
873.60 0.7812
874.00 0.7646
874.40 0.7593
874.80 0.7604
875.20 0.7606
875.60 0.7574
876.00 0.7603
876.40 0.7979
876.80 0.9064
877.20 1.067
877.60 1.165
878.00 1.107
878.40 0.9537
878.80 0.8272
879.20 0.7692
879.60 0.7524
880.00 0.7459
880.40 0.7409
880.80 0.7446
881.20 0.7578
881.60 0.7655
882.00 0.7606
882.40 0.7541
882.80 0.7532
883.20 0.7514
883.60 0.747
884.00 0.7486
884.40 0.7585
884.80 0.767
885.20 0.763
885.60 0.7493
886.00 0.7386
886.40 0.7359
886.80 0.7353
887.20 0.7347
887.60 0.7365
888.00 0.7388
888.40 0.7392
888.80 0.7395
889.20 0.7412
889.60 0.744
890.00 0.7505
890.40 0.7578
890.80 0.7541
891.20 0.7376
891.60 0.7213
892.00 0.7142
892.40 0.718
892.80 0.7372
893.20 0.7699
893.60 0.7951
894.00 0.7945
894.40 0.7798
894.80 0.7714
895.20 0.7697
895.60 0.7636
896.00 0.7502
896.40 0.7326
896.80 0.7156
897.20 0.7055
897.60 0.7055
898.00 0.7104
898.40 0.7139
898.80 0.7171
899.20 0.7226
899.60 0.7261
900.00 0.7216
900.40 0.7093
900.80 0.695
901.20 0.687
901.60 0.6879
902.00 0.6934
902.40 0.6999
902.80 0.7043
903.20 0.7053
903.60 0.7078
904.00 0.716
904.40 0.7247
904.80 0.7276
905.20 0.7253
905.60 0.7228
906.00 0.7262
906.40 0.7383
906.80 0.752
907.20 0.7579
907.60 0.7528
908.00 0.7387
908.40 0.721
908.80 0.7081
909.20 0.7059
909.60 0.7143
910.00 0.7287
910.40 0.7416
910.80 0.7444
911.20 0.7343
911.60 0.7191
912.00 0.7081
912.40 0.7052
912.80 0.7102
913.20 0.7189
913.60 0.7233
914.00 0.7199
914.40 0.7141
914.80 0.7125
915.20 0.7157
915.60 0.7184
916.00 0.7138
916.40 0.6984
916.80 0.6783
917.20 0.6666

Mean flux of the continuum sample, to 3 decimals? 0.724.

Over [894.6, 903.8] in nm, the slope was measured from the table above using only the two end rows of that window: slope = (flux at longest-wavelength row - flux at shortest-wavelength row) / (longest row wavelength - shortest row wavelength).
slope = -0.007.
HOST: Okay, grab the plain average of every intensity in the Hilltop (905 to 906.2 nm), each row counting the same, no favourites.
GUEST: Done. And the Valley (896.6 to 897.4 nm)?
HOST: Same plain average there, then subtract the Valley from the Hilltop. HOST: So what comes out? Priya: 0.01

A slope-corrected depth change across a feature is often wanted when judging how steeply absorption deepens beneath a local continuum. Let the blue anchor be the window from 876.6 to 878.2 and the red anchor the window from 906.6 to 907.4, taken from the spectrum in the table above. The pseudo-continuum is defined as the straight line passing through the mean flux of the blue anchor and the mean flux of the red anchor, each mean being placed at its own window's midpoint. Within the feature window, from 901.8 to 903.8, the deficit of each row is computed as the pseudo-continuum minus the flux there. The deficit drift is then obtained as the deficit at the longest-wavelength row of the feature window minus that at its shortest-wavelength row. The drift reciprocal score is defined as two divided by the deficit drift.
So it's -65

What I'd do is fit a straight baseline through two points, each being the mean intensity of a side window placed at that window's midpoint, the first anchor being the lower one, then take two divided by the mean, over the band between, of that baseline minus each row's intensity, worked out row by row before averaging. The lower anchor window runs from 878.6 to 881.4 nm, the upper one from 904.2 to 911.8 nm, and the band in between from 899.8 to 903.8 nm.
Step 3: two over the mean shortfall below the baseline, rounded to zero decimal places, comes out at 55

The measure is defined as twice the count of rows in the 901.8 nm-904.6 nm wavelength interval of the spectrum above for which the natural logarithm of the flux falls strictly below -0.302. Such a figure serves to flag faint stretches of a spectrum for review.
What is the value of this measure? 14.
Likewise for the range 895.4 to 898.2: 10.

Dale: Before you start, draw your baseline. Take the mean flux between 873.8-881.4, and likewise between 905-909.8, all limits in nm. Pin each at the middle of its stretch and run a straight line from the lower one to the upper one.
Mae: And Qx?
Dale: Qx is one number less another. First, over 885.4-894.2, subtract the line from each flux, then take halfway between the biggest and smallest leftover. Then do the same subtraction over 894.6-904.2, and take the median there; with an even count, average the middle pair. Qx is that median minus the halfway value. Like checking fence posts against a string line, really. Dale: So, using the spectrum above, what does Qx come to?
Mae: -0.016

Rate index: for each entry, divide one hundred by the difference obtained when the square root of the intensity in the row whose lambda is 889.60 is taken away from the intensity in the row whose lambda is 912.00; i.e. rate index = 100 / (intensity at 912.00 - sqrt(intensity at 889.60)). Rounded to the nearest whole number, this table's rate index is -647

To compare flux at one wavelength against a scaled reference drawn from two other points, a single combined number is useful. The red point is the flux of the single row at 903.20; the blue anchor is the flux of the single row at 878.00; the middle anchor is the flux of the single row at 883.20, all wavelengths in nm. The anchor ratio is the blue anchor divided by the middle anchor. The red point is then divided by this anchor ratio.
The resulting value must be 0.48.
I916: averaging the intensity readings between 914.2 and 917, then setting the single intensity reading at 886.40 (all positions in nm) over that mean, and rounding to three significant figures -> 1.04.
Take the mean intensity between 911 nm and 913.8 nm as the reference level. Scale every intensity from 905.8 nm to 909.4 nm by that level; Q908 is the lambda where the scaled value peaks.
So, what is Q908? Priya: 907.20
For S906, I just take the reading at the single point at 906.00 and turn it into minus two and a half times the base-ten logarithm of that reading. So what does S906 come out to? 0.35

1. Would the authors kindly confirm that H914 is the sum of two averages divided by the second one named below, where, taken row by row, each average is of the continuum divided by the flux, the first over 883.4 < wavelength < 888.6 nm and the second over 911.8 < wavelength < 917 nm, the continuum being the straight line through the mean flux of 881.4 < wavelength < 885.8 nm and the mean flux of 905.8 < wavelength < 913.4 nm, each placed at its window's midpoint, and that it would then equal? 1.99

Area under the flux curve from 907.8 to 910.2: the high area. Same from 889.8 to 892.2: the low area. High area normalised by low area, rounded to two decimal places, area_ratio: 0.97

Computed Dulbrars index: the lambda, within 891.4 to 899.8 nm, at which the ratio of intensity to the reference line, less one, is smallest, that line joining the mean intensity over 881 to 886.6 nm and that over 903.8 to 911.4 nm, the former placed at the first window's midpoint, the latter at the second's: 897.20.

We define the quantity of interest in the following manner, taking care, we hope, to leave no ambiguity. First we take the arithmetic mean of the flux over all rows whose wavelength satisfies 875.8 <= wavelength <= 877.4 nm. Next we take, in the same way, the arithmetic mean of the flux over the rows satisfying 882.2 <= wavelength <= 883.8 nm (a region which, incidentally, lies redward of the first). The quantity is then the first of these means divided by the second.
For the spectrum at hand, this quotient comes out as 1.17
